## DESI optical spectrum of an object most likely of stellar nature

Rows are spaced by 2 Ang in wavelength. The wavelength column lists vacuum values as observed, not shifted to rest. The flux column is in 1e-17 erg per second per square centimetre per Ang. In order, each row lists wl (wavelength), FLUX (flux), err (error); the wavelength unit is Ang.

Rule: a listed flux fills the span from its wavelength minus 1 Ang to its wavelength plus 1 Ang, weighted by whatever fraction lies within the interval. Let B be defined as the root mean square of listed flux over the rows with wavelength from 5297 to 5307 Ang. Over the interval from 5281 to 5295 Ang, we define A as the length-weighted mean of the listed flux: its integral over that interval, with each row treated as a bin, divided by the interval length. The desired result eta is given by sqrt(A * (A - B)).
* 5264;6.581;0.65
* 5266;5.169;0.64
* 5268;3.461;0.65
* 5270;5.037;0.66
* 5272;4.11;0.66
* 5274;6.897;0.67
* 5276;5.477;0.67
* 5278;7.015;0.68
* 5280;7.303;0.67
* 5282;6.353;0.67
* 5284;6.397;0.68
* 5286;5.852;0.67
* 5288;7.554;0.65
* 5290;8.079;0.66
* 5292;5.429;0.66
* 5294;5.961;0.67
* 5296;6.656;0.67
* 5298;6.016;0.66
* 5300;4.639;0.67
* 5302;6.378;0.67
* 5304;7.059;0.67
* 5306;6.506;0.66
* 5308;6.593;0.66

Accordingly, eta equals 1.5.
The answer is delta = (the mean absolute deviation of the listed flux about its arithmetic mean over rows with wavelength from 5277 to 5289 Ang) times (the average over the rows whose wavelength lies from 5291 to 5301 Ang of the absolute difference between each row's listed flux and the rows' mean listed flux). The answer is 0.31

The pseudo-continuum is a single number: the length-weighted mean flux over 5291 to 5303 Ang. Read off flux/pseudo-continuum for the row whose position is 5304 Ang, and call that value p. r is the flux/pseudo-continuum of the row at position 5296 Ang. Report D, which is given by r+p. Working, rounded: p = 1.21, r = 1.14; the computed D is 2.3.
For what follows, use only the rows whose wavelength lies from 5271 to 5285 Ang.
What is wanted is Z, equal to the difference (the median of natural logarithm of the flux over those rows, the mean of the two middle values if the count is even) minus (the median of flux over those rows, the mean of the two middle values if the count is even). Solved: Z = -4.54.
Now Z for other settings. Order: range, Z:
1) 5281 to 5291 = -4.54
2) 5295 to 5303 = -4.37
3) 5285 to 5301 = -4.20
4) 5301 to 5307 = -4.63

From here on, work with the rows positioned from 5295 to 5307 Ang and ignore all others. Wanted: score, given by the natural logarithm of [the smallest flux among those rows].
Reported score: 1.53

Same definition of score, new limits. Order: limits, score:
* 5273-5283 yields 1.70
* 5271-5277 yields 1.41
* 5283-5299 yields 1.69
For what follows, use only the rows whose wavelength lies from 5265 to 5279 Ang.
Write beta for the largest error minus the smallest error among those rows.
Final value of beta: 0.040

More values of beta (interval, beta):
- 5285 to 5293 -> 0.020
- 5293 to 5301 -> 0.010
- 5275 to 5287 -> 0.010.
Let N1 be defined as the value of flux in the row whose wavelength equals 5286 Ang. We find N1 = 5.852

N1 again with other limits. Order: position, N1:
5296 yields 6.656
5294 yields 5.961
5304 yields 7.059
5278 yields 7.015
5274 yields 6.897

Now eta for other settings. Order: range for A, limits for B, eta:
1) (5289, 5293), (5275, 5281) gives 0.9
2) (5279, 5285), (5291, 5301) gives 2.5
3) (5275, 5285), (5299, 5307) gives 1.4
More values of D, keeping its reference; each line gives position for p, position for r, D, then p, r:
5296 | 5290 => 2.5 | 1.14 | 1.38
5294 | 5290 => 2.4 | 1.02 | 1.38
